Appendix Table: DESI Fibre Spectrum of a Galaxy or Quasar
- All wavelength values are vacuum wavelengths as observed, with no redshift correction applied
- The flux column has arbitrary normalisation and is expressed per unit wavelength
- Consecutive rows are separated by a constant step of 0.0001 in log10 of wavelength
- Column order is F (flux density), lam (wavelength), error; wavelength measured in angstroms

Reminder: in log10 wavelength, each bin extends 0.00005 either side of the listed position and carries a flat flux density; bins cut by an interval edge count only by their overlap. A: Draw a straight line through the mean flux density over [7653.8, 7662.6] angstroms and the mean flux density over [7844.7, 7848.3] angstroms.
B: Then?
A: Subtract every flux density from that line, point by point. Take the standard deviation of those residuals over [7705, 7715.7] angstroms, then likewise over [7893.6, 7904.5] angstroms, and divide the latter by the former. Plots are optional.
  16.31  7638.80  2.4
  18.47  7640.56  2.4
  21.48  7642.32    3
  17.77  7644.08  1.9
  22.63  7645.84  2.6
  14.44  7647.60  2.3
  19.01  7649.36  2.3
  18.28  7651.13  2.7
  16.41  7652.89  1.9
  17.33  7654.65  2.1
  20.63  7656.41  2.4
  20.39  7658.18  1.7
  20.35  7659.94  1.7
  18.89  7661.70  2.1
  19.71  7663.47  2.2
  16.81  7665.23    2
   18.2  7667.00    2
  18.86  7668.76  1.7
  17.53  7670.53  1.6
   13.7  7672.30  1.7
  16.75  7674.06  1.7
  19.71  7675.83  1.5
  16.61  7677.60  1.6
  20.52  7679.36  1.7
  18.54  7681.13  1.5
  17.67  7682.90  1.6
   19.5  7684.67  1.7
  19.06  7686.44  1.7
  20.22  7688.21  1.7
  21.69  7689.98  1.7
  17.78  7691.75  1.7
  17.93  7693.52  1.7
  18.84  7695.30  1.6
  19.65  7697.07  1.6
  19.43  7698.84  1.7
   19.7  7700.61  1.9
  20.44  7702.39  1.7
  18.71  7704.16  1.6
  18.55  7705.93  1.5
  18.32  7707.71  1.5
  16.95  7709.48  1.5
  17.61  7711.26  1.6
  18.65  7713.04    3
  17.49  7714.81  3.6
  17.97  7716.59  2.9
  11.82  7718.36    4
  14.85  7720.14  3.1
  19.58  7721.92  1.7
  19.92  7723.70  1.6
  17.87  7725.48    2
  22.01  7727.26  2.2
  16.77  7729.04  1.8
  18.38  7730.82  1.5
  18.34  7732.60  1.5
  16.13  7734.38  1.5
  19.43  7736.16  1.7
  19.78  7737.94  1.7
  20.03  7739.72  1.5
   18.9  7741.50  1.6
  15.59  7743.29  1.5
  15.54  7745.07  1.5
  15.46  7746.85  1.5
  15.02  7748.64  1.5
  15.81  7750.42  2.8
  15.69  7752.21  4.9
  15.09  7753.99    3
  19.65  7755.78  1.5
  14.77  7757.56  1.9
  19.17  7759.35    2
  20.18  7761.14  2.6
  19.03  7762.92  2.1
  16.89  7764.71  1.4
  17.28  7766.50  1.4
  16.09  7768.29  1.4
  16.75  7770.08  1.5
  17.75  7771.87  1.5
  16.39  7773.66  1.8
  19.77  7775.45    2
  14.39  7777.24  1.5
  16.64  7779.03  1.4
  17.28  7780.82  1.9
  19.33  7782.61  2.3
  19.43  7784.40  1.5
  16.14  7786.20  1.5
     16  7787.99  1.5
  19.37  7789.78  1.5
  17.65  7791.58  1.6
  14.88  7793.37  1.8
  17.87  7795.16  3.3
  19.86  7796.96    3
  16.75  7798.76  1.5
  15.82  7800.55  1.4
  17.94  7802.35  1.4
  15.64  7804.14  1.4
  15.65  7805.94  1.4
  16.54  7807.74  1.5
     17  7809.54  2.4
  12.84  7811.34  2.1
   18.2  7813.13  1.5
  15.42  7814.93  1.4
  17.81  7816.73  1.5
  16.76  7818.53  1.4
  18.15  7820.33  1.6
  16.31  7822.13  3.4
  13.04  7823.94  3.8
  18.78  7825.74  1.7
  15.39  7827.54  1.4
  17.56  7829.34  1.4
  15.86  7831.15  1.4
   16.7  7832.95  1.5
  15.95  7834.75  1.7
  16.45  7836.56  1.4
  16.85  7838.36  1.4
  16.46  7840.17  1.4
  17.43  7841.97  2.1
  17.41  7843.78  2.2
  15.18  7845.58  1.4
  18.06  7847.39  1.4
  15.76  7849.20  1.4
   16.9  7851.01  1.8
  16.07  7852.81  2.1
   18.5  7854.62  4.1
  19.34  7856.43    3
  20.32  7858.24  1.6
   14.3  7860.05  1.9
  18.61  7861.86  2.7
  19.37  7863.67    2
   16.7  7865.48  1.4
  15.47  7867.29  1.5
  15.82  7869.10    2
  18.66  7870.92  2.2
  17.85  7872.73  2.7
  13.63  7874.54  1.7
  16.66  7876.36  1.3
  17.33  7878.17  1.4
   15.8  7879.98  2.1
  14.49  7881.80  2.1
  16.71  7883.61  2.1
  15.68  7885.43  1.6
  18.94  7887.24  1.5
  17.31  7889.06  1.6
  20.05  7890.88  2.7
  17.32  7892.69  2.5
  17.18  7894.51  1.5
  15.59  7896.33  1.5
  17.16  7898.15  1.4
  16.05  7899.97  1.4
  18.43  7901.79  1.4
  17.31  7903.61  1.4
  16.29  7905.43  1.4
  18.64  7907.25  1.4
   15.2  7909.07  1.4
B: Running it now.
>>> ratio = 1.55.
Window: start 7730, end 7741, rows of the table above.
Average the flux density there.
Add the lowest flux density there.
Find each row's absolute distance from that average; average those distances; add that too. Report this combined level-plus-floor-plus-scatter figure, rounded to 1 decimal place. 35.9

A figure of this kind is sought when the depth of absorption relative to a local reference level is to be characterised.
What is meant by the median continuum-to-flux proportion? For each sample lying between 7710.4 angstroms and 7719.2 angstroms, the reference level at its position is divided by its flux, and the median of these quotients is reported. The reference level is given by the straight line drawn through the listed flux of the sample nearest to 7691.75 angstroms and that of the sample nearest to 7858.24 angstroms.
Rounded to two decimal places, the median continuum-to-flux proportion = 1.03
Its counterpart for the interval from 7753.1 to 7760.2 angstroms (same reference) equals 1.11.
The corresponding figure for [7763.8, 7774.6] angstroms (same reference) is 1.13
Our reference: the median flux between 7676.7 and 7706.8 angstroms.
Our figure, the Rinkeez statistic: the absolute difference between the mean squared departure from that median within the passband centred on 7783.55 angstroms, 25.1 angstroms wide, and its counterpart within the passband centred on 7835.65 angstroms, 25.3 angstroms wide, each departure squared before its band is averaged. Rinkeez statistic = 2.7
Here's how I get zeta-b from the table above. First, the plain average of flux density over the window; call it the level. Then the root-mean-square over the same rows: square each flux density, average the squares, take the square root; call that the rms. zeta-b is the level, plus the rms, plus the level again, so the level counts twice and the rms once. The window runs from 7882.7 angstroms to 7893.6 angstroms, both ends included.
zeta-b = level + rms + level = 53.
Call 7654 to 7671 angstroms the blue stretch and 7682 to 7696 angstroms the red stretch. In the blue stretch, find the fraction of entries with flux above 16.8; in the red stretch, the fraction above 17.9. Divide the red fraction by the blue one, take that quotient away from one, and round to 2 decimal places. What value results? 0.25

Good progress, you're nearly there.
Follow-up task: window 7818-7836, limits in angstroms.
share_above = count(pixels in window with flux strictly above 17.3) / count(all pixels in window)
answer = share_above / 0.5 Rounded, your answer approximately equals 0.60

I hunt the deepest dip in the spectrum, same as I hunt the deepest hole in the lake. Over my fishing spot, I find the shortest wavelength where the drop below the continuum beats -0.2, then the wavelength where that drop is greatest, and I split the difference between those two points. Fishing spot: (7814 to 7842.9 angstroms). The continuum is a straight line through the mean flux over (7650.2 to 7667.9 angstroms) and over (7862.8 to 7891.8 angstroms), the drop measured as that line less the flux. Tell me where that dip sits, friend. 7819.4 angstroms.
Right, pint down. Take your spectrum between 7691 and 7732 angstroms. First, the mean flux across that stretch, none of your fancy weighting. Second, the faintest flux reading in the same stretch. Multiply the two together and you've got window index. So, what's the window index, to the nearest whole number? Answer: 215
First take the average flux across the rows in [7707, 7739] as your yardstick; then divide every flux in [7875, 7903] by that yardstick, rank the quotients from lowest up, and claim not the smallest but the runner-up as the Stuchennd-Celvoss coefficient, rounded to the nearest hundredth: 0.87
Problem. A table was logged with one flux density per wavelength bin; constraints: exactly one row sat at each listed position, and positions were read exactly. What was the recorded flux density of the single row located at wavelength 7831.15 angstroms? 15.86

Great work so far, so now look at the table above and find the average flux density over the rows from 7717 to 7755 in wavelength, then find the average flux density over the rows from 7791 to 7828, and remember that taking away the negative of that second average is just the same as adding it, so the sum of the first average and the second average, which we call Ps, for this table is 33.8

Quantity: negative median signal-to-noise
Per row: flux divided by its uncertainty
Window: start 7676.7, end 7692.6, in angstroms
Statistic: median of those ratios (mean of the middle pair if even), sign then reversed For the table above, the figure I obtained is -11.5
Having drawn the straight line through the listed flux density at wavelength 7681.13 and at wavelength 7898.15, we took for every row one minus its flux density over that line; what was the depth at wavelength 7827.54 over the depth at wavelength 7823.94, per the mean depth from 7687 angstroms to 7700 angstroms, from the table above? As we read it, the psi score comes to -10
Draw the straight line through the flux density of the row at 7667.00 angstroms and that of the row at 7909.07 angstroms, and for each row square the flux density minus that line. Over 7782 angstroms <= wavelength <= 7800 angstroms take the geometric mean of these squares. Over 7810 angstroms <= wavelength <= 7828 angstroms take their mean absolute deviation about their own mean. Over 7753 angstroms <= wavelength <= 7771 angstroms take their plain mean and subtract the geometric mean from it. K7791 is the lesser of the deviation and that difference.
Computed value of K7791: 1.9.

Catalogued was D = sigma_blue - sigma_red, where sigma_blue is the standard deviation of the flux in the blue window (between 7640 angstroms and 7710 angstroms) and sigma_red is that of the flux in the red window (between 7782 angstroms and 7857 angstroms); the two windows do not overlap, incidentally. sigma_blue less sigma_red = 0.22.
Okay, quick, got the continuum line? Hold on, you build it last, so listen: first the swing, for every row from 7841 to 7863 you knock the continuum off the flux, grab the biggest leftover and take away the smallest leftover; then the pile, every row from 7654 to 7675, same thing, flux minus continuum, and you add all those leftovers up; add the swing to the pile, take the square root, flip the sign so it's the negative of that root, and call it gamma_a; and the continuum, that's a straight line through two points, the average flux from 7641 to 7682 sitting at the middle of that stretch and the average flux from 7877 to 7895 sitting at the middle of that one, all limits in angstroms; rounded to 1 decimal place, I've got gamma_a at -2.0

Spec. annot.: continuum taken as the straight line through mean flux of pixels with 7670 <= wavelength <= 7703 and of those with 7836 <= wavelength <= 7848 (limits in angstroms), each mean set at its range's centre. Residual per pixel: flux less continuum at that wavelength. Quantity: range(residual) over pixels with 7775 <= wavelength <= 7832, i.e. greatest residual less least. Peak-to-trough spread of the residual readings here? 6.8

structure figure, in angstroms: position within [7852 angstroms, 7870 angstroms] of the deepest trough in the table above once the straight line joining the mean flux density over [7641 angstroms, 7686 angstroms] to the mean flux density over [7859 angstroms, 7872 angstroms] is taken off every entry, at 7860.05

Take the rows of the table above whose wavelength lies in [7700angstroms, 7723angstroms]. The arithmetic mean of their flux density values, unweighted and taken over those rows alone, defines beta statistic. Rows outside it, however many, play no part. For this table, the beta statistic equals 17.7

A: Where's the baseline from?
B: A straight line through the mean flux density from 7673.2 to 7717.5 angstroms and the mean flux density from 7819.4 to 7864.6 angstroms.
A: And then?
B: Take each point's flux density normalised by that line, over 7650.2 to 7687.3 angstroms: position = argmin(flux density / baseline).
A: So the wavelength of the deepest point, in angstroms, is 7672.30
